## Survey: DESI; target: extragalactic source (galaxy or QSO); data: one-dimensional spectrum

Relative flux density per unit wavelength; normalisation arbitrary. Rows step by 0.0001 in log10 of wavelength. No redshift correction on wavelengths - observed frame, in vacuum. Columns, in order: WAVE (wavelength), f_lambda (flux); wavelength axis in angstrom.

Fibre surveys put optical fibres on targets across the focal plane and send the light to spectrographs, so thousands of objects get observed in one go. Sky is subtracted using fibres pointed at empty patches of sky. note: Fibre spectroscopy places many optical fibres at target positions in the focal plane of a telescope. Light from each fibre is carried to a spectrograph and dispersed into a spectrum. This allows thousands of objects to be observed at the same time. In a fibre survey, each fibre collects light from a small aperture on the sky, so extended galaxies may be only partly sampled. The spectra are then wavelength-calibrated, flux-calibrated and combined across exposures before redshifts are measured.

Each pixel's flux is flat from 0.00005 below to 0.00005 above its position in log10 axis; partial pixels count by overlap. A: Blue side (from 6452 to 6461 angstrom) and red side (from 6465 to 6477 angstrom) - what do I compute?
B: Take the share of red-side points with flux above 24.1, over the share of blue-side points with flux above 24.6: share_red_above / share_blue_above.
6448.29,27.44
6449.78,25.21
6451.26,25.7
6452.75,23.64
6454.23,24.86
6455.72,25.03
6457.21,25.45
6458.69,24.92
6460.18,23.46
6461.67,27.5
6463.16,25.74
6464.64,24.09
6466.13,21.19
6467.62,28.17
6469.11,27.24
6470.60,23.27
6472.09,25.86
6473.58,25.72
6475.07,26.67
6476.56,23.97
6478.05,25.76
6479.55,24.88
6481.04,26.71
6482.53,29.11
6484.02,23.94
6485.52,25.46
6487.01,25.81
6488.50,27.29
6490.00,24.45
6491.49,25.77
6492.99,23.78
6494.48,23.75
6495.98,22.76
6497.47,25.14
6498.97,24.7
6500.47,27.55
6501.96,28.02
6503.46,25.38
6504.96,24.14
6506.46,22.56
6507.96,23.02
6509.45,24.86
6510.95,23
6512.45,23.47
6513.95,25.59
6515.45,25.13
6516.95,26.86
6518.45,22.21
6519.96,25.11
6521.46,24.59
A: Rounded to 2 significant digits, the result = 0.94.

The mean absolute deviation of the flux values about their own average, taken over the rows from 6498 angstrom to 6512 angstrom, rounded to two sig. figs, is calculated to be 1.5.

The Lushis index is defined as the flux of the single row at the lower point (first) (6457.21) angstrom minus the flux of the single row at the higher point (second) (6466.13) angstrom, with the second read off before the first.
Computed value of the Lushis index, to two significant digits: 4.3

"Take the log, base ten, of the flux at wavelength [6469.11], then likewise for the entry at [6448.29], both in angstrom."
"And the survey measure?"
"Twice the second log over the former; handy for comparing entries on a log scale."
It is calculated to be 2.00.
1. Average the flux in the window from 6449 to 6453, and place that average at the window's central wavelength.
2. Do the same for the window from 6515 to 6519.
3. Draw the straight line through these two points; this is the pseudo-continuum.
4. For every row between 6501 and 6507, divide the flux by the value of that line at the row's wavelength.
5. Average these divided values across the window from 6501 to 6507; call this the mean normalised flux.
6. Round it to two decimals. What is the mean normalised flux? 1.01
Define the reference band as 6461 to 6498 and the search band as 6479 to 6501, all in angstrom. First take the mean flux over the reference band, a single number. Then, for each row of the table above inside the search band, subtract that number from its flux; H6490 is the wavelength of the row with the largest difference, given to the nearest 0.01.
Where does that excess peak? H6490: 6482.53 angstrom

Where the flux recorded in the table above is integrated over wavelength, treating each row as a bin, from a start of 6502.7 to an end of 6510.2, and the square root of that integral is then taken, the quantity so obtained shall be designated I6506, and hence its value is 13.4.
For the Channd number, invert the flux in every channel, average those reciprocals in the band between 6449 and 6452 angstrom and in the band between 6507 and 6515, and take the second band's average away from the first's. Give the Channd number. -0.0025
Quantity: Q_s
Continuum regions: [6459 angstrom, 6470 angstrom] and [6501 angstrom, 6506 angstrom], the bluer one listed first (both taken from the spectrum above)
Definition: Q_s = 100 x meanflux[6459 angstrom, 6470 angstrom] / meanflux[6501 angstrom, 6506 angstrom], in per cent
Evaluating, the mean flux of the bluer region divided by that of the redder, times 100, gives 98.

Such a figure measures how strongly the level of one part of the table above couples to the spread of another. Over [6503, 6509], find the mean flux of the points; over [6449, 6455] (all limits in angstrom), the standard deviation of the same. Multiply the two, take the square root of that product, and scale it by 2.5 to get 11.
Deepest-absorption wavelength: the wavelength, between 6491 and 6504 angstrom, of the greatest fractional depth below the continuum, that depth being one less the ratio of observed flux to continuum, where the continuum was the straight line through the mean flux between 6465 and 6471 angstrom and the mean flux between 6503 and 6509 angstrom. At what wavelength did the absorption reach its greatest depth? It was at 6495.98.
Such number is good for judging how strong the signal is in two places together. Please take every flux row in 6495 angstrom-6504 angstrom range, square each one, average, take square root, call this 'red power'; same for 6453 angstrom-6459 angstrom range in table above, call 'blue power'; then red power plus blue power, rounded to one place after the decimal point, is 50.7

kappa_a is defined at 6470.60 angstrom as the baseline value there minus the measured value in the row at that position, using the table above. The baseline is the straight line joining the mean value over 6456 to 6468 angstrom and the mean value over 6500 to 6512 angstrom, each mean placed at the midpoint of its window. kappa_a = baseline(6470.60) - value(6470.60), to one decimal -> 1.7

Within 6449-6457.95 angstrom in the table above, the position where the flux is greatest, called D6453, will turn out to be 6451.26 angstrom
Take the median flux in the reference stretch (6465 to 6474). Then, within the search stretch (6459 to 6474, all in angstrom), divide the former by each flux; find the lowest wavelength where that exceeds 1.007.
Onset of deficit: 6460.18 angstrom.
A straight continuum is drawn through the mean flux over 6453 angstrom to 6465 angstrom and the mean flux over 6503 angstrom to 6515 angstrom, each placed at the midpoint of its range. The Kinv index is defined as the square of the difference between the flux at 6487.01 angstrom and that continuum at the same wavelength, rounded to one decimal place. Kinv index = 1.7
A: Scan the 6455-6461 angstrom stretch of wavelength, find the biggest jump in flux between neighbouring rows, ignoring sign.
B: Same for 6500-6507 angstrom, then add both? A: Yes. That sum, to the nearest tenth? 4.1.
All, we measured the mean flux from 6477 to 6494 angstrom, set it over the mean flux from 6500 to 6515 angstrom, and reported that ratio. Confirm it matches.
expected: 1.04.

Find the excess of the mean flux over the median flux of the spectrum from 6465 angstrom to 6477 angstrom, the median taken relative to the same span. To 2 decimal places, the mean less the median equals -0.53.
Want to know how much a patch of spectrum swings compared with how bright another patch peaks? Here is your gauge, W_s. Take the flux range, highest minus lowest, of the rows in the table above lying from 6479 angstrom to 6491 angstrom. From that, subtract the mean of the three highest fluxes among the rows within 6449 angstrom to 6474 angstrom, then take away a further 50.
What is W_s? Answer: -72.5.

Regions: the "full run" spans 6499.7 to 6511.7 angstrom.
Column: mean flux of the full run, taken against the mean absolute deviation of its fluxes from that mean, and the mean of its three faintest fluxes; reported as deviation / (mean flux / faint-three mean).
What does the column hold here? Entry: 1.51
